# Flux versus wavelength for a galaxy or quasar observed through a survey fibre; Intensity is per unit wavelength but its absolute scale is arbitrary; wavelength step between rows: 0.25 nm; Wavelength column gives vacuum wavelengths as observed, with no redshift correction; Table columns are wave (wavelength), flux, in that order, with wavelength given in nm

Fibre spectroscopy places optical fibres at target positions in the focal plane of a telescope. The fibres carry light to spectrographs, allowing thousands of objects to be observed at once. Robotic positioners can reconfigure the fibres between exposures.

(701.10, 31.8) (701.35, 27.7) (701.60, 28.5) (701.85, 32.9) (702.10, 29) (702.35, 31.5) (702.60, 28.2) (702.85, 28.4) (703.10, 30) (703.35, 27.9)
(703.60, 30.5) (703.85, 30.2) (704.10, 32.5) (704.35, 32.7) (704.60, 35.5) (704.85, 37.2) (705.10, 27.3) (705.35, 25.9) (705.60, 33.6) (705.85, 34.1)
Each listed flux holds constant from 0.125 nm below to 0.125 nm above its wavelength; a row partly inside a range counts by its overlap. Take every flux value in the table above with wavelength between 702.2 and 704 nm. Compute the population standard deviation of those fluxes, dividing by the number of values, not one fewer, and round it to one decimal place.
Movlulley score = 1.3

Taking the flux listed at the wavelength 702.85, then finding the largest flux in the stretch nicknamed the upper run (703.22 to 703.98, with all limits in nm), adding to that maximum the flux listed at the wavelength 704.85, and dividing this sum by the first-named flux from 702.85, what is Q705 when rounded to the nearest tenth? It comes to 2.4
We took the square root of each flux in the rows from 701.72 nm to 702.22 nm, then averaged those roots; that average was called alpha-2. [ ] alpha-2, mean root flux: 5.56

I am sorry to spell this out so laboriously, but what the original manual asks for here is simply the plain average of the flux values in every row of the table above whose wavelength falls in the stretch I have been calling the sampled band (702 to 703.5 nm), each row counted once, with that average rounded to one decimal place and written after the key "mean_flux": 29.2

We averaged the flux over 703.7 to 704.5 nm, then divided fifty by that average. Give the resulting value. 1.57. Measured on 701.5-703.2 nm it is 1.68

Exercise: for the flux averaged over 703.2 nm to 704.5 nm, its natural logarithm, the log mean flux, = 3.43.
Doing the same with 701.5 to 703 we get 3.39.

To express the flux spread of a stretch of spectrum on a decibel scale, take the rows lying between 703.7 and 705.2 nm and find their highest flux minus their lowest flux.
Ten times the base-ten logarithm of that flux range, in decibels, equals 10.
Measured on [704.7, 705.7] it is 11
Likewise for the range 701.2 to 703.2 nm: 7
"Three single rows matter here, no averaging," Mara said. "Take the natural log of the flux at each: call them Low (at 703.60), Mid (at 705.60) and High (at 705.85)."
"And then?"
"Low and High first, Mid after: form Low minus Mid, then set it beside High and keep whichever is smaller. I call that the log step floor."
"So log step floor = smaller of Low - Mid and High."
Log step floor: -0.10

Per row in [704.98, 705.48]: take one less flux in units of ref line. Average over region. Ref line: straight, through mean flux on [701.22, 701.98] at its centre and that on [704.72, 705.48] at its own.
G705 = 0.12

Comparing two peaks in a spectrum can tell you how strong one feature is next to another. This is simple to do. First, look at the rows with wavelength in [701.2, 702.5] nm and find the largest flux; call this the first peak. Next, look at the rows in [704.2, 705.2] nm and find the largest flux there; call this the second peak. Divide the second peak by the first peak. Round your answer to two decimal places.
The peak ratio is 1.13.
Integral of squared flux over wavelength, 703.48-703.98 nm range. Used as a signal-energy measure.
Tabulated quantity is 461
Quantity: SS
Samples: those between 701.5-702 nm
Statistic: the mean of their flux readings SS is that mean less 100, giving -69.3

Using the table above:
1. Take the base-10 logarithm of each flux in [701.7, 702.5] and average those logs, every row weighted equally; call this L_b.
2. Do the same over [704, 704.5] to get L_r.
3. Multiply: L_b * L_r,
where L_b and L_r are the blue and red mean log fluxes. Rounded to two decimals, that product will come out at 2.26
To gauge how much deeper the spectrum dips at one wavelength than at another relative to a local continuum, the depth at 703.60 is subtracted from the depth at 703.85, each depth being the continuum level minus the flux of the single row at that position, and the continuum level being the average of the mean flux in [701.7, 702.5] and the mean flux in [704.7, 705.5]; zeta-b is 0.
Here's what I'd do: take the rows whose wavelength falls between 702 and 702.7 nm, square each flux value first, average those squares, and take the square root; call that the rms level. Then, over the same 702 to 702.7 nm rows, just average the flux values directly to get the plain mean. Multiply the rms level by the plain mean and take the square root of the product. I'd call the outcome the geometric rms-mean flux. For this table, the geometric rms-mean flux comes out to 29.6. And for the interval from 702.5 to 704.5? 30.1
